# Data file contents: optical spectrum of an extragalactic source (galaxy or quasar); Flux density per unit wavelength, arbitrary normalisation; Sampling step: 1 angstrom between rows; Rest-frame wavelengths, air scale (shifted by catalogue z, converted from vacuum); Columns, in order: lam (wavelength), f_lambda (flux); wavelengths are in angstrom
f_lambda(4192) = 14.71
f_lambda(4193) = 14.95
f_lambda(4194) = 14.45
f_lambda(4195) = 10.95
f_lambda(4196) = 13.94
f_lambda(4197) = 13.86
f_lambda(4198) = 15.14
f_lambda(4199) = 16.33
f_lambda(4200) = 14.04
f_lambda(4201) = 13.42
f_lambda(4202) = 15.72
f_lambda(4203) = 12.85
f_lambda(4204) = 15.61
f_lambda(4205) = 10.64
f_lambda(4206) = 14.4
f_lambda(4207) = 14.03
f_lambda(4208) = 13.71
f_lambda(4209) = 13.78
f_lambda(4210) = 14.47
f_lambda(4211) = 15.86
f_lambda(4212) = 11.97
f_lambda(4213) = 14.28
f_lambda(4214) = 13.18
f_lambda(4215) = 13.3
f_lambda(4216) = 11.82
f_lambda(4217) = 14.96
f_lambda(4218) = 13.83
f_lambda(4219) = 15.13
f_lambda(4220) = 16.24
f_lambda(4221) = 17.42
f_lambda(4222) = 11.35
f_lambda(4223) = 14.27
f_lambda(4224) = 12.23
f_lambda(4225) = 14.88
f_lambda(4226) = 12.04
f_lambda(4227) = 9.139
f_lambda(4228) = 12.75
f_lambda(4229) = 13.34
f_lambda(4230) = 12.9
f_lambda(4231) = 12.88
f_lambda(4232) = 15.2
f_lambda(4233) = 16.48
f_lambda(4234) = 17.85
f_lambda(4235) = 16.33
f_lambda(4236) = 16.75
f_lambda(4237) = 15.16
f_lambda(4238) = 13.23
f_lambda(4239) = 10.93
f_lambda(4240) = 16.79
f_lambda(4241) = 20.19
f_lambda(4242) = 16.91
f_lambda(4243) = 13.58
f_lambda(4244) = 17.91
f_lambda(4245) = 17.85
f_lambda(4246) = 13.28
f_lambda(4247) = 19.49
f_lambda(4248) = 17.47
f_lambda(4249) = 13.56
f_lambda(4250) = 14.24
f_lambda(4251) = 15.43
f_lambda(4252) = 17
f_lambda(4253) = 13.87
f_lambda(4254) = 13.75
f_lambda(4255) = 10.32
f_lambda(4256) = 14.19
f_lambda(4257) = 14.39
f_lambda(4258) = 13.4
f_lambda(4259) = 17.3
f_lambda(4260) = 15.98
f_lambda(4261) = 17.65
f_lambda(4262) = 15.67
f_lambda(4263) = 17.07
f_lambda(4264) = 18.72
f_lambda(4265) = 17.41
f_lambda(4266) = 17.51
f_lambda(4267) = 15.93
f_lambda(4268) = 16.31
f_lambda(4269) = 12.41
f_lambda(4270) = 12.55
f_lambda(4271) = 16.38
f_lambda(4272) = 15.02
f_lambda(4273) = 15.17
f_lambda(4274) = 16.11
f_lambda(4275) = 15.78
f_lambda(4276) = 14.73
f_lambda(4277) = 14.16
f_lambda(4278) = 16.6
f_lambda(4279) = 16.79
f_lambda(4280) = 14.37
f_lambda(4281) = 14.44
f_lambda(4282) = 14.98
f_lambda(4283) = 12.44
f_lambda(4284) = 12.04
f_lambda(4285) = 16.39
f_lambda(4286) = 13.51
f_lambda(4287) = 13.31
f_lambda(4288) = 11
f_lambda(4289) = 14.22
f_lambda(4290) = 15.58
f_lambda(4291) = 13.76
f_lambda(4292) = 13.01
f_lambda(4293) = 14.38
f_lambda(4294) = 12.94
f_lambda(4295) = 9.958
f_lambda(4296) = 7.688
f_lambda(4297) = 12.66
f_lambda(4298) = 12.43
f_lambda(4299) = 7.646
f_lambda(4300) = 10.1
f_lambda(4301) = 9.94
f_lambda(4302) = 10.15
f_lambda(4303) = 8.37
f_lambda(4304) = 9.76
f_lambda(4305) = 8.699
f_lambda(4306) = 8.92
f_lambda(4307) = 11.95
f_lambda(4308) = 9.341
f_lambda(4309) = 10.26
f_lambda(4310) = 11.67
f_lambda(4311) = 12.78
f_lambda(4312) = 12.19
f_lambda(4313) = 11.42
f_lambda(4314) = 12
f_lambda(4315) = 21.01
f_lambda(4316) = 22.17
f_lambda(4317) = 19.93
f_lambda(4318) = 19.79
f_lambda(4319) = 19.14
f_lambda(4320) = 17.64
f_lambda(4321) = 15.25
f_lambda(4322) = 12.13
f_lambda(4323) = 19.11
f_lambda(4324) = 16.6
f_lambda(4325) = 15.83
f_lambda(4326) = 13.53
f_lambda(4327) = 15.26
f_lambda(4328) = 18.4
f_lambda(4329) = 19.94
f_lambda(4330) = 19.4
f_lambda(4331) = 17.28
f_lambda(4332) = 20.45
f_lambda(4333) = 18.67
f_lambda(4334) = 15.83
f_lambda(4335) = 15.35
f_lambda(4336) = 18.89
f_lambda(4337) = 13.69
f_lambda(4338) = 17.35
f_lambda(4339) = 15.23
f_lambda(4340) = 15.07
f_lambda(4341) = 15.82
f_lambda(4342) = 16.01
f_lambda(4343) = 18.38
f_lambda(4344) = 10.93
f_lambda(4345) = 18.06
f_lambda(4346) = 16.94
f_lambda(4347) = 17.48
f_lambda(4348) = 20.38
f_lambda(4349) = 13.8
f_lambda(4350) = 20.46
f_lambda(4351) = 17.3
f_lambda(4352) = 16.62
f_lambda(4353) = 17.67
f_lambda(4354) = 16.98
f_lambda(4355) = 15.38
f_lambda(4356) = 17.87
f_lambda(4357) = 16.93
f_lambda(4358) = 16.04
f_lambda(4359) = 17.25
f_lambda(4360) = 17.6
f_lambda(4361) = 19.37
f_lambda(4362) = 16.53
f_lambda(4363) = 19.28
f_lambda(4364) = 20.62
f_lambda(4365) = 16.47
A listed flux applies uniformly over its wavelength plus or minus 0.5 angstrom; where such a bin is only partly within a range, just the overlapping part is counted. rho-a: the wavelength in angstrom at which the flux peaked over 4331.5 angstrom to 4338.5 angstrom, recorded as 4332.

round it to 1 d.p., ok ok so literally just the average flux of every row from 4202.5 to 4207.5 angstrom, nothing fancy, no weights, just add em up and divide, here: 13.5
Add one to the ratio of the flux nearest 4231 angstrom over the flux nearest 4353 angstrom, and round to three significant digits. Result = 1.73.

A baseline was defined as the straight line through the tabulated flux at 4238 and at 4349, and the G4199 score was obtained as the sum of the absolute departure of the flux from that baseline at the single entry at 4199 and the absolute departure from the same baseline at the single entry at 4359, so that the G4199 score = 6.7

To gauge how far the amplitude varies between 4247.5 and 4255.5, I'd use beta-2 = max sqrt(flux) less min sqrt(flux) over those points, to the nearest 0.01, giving 0.97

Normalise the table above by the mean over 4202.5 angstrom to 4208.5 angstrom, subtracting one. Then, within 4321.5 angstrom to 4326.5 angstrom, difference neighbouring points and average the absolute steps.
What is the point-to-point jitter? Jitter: 0.23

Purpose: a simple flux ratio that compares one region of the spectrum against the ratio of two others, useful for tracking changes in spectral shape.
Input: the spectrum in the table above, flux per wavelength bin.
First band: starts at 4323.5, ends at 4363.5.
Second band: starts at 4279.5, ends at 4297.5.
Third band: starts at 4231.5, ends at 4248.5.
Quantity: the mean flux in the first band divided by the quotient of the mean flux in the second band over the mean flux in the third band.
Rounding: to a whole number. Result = 21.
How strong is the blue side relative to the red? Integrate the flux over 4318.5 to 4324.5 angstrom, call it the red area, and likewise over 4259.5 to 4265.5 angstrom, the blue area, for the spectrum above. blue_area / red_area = 1.03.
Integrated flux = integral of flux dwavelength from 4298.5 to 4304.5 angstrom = 56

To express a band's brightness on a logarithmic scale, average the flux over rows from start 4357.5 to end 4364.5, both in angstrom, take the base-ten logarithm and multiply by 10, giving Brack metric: 12.58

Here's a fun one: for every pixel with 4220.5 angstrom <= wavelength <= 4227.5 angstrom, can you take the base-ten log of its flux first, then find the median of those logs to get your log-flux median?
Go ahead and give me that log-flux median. 1.09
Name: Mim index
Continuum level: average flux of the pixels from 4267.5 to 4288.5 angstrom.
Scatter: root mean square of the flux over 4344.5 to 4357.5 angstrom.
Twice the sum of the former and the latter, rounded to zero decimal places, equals 64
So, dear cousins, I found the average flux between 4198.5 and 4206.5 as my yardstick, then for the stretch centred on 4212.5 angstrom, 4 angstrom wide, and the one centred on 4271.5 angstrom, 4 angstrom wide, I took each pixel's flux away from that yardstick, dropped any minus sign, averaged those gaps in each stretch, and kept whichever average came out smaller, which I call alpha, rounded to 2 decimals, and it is 1.25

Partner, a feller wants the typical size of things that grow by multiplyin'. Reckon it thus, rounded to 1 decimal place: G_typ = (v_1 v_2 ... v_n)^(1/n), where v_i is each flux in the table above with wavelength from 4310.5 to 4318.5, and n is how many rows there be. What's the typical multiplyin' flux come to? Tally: 15.8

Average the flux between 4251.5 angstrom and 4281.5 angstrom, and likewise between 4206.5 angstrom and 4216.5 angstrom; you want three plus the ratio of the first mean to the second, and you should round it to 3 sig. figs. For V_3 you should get 4.13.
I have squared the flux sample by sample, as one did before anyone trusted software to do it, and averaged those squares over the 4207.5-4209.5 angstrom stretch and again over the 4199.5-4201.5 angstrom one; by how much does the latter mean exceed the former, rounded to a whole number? 0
